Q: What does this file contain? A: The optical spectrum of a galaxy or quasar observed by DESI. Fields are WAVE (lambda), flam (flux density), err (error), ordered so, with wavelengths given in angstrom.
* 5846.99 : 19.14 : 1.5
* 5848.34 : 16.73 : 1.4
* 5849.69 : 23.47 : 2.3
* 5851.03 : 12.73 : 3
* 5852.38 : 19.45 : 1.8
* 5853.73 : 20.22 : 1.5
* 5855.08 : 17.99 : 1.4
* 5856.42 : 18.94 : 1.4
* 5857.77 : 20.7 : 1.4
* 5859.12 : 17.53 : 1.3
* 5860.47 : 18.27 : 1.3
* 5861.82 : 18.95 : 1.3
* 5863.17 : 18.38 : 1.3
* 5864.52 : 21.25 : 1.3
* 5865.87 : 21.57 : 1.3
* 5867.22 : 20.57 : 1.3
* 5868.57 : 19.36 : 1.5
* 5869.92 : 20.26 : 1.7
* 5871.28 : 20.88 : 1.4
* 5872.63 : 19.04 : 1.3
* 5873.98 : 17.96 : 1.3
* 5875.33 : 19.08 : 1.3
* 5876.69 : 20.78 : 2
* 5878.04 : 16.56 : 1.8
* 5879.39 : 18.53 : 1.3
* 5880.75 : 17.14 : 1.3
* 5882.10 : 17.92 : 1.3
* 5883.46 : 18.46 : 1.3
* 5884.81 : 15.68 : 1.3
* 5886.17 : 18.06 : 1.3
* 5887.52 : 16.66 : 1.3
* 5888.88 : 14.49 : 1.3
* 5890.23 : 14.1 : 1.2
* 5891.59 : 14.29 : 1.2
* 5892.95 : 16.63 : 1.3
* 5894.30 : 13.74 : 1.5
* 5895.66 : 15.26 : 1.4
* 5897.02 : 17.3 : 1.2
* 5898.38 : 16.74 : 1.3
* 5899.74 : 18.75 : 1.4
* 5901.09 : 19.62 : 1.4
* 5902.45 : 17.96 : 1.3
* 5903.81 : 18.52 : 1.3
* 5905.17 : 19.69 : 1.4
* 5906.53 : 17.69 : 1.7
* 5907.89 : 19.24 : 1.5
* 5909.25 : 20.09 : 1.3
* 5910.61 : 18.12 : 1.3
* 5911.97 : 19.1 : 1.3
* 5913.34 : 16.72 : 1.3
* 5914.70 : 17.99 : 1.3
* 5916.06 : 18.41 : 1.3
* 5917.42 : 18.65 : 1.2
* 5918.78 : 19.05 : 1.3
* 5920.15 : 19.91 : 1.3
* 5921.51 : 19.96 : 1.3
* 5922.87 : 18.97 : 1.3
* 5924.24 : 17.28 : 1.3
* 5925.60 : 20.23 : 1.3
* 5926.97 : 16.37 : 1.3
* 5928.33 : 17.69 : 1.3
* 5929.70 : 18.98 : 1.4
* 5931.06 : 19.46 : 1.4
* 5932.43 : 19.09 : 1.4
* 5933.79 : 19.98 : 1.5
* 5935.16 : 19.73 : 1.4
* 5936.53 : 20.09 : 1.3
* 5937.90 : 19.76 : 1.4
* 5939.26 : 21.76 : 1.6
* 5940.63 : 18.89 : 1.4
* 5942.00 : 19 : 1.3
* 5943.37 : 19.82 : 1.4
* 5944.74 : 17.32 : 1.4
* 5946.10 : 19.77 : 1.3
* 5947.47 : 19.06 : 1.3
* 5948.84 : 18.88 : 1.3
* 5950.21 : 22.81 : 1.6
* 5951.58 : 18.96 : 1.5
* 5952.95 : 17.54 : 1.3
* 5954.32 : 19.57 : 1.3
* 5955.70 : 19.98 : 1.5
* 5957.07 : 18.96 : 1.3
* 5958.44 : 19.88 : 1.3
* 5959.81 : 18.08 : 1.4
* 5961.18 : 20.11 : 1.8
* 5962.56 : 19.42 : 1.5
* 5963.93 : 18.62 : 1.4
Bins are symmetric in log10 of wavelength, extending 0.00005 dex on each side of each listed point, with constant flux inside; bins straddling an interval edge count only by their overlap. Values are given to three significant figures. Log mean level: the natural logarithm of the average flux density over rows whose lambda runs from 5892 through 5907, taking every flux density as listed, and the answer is 2.86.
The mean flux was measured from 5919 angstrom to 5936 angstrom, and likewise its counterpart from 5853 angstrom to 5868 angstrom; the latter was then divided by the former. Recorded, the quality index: 1.03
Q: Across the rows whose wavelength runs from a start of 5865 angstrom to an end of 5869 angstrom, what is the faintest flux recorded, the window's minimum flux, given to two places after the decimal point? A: 19.36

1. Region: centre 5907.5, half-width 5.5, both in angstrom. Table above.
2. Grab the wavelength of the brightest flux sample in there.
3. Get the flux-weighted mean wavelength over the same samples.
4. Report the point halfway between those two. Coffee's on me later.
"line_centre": 5908.2 angstrom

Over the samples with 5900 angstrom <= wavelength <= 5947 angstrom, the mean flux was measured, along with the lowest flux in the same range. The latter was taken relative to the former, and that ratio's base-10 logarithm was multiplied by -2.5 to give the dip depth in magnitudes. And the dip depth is 0.160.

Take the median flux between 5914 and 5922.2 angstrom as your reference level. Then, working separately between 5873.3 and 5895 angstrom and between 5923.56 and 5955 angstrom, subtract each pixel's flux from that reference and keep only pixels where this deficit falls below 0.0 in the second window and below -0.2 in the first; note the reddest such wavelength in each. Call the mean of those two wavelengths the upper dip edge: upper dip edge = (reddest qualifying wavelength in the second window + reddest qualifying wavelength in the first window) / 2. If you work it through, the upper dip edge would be 5915.5 angstrom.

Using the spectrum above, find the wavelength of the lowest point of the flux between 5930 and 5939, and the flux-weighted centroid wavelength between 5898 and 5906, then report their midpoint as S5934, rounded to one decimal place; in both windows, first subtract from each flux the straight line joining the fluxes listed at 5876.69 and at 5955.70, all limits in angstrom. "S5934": 5916.7 angstrom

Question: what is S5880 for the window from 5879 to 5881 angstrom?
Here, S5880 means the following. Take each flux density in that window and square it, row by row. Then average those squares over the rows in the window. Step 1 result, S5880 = 319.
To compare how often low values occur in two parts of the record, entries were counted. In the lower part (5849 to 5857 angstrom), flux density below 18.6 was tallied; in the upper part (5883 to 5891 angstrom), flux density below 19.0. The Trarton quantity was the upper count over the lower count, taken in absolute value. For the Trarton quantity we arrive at 3.0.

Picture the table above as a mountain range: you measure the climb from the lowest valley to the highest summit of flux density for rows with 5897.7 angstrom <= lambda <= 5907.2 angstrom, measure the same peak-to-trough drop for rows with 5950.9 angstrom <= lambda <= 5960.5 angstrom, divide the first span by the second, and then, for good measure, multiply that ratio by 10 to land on 12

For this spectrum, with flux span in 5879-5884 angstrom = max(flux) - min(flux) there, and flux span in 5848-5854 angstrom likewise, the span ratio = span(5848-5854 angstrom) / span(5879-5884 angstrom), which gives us 7.73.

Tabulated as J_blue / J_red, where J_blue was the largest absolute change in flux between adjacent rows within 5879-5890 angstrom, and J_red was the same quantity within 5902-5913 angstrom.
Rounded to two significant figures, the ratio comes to 1.4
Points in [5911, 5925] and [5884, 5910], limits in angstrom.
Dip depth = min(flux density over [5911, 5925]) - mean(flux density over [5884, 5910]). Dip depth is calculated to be 0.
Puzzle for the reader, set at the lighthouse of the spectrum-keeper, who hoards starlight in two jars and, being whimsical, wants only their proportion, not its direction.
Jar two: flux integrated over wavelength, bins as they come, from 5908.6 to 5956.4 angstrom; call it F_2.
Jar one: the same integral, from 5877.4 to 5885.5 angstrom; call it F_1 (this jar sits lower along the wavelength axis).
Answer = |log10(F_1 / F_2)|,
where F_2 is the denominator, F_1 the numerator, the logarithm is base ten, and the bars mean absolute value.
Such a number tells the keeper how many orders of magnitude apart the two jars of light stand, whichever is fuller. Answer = 0.8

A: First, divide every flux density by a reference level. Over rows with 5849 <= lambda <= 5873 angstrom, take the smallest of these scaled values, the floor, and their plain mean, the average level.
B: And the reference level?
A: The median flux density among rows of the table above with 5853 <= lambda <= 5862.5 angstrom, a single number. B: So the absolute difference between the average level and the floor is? 0.35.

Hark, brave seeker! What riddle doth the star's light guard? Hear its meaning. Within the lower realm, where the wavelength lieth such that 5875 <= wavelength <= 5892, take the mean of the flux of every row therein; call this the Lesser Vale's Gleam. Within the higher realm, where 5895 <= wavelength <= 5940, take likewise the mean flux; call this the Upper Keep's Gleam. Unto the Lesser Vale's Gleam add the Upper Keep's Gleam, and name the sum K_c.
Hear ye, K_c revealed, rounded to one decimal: 35.8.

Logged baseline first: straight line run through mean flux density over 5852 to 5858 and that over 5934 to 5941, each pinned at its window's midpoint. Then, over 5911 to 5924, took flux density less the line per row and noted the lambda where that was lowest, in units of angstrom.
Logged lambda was 5913.34 angstrom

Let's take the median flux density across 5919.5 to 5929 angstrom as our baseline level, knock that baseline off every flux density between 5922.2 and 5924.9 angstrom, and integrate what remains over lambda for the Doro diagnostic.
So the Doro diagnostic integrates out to -2.3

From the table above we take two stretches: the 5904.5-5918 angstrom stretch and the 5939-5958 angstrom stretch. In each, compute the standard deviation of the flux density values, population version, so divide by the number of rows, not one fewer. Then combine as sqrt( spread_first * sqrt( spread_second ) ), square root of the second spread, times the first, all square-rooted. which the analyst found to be 1.1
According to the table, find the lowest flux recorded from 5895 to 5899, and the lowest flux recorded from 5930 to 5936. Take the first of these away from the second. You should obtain 3.8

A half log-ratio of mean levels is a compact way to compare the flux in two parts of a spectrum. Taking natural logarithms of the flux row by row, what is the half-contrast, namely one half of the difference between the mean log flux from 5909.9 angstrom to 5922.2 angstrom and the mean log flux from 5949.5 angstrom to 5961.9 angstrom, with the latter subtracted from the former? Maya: -0.02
